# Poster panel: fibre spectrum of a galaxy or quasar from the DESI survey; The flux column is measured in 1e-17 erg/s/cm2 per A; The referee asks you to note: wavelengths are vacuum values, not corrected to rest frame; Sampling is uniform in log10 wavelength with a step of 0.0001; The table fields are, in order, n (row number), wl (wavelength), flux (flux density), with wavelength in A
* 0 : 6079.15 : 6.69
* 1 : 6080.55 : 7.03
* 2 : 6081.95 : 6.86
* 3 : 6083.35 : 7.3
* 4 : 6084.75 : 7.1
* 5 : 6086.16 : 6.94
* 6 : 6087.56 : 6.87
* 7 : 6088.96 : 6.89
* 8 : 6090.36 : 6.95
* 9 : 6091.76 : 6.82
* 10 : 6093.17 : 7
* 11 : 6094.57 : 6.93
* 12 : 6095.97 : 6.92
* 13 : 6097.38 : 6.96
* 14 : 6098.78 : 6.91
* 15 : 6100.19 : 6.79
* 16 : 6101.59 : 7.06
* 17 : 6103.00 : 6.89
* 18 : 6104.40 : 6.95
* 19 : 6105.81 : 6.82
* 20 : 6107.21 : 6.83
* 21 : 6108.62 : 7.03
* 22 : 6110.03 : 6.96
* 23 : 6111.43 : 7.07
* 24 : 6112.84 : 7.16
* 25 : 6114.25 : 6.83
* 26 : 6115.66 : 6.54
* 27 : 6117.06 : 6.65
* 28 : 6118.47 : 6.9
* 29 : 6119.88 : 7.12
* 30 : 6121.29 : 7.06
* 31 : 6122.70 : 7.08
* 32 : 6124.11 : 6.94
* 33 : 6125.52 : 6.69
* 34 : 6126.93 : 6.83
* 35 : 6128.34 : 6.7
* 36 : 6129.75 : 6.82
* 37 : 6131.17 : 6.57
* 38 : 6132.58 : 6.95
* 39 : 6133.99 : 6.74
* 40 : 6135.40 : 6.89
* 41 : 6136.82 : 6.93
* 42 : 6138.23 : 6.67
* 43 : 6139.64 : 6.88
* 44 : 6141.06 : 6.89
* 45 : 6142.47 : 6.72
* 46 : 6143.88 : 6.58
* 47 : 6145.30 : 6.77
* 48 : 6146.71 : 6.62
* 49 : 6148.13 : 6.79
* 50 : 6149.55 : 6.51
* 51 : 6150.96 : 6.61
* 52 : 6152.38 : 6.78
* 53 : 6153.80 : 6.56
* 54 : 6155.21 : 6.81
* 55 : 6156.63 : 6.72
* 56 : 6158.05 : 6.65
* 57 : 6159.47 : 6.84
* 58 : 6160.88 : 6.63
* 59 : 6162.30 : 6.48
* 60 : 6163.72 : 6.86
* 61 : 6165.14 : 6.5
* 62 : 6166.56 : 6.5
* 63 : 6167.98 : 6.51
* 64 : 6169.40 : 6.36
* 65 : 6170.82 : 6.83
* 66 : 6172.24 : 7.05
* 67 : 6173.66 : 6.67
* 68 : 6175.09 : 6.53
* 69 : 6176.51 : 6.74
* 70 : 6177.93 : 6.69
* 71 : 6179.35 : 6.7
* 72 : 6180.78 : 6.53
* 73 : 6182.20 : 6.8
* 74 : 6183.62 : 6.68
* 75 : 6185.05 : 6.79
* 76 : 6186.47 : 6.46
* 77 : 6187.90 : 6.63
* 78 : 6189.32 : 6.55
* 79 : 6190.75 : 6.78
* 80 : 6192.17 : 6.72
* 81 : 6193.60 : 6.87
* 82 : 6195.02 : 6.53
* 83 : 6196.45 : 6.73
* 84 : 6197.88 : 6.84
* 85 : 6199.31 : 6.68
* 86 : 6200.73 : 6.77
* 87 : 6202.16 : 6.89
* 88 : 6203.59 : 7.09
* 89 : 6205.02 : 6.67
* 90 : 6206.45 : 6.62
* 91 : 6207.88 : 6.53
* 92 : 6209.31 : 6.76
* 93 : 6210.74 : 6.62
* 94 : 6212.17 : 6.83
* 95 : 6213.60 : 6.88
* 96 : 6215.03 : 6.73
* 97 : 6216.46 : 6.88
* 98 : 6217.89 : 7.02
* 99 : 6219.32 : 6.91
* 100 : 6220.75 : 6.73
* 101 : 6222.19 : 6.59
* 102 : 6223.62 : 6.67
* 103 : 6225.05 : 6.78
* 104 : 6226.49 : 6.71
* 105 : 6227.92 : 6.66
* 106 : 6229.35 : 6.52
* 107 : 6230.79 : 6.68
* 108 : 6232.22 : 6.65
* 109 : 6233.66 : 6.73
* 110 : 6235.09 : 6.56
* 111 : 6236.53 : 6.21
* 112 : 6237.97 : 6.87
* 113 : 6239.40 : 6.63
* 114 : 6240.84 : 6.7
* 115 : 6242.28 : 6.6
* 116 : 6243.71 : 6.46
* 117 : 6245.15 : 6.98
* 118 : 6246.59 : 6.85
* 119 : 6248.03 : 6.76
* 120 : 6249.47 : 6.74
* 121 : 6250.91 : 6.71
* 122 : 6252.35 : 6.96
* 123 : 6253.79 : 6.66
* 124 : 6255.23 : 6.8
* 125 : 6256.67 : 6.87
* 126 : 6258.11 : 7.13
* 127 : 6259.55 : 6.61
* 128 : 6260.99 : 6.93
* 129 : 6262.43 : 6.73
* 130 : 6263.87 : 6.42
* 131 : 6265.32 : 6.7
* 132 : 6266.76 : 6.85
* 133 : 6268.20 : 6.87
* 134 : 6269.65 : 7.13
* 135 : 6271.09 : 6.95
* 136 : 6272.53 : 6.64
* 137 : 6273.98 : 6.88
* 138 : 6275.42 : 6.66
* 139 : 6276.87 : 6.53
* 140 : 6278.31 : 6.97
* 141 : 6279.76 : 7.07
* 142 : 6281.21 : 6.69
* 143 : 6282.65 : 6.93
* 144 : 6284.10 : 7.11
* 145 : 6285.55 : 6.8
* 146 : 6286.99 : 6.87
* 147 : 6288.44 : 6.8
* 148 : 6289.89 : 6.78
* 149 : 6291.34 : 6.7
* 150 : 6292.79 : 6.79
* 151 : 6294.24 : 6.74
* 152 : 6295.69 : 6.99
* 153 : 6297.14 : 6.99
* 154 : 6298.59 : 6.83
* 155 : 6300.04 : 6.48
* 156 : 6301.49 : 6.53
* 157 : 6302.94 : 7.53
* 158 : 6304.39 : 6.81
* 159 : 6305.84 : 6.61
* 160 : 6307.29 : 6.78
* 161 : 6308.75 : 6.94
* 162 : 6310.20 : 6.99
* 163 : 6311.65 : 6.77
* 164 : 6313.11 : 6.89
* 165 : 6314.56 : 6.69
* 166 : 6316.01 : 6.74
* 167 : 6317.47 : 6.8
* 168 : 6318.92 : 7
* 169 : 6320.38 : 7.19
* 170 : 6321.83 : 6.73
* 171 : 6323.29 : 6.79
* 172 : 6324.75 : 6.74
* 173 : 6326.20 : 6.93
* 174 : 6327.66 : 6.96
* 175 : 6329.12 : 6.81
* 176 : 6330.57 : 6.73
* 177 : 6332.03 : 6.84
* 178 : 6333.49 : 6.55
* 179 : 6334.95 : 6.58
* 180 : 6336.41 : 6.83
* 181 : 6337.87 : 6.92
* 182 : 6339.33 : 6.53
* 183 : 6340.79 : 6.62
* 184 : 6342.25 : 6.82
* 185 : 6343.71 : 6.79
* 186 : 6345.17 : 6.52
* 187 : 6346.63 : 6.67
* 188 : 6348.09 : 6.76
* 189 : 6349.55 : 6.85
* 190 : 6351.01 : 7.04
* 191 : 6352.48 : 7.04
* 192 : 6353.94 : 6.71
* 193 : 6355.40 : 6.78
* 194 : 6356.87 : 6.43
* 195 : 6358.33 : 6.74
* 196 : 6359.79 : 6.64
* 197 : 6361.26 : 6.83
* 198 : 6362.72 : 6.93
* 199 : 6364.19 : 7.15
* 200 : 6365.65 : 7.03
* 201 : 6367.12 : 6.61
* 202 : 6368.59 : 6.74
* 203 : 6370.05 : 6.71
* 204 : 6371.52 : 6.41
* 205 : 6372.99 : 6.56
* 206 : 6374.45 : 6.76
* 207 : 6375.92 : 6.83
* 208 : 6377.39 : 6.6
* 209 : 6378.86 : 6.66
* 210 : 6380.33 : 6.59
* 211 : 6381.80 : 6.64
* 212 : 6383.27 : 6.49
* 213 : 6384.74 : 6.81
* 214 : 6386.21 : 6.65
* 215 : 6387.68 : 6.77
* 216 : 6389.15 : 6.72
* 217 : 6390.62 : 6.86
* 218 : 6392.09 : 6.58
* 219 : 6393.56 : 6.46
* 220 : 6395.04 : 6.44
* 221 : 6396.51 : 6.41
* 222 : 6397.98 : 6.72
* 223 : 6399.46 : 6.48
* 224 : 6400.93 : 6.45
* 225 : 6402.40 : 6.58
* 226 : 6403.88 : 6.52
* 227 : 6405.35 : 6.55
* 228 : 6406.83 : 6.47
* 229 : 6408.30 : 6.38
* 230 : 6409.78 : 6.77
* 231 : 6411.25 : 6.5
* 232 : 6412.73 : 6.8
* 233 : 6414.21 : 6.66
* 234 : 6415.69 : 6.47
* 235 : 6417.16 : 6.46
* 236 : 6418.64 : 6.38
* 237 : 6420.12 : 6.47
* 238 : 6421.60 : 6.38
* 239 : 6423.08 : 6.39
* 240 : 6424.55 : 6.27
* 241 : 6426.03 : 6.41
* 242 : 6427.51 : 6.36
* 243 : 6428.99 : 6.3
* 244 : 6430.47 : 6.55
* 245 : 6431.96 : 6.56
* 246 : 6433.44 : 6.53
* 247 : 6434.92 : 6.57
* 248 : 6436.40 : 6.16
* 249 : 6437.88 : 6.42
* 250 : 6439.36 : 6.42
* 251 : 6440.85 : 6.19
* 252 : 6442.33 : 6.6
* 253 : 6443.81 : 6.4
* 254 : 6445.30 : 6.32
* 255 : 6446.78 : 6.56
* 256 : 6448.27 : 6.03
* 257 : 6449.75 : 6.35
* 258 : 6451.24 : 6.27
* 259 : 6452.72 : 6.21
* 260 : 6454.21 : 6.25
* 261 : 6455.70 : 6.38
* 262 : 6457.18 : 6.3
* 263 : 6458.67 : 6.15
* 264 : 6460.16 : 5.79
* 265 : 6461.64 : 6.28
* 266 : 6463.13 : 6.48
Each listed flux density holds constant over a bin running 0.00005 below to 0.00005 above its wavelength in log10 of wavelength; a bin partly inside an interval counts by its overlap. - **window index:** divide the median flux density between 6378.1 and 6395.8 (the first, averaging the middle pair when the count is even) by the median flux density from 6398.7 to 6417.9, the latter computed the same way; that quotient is 1.02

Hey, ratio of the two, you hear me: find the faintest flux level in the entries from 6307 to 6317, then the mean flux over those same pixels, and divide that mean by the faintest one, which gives 1.02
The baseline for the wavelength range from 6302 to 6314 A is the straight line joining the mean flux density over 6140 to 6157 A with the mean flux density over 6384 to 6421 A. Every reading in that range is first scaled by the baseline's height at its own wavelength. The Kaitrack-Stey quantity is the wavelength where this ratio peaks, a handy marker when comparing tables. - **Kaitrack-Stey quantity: 6302.94 A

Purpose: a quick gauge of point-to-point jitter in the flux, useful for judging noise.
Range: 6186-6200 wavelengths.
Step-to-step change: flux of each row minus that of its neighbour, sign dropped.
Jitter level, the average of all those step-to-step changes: 0.167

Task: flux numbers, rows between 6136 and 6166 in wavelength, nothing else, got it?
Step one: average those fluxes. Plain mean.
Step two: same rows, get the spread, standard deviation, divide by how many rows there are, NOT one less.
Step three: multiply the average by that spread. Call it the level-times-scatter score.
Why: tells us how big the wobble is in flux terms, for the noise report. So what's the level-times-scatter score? 0.90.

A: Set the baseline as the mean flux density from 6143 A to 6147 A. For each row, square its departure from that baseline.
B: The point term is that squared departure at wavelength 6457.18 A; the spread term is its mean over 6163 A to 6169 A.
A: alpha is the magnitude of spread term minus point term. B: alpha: 0.10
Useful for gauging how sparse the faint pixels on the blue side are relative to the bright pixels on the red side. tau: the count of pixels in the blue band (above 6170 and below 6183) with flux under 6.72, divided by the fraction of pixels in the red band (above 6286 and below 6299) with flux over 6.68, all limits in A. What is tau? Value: 5.0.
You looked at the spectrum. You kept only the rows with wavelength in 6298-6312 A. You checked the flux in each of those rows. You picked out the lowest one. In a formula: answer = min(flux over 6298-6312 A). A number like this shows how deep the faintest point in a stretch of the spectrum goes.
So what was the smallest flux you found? 6.48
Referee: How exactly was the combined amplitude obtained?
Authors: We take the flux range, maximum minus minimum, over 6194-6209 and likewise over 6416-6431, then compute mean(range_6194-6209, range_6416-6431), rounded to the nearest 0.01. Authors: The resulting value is 0.42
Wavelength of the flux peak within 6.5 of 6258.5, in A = 6258.11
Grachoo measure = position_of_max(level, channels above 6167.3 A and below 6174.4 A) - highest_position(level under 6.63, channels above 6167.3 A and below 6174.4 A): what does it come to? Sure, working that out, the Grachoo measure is 2.8 A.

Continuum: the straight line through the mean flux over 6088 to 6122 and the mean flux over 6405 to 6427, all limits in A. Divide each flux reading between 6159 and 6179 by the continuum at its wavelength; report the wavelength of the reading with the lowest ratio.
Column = 6169.40 A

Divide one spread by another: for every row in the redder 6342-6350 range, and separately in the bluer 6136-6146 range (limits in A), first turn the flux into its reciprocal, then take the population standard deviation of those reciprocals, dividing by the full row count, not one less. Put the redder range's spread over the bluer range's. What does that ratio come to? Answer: 1.0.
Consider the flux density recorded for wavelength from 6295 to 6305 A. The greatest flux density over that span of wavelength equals 7.53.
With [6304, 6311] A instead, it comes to 6.99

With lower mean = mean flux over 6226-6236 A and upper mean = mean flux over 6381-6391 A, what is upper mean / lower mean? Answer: 1.01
